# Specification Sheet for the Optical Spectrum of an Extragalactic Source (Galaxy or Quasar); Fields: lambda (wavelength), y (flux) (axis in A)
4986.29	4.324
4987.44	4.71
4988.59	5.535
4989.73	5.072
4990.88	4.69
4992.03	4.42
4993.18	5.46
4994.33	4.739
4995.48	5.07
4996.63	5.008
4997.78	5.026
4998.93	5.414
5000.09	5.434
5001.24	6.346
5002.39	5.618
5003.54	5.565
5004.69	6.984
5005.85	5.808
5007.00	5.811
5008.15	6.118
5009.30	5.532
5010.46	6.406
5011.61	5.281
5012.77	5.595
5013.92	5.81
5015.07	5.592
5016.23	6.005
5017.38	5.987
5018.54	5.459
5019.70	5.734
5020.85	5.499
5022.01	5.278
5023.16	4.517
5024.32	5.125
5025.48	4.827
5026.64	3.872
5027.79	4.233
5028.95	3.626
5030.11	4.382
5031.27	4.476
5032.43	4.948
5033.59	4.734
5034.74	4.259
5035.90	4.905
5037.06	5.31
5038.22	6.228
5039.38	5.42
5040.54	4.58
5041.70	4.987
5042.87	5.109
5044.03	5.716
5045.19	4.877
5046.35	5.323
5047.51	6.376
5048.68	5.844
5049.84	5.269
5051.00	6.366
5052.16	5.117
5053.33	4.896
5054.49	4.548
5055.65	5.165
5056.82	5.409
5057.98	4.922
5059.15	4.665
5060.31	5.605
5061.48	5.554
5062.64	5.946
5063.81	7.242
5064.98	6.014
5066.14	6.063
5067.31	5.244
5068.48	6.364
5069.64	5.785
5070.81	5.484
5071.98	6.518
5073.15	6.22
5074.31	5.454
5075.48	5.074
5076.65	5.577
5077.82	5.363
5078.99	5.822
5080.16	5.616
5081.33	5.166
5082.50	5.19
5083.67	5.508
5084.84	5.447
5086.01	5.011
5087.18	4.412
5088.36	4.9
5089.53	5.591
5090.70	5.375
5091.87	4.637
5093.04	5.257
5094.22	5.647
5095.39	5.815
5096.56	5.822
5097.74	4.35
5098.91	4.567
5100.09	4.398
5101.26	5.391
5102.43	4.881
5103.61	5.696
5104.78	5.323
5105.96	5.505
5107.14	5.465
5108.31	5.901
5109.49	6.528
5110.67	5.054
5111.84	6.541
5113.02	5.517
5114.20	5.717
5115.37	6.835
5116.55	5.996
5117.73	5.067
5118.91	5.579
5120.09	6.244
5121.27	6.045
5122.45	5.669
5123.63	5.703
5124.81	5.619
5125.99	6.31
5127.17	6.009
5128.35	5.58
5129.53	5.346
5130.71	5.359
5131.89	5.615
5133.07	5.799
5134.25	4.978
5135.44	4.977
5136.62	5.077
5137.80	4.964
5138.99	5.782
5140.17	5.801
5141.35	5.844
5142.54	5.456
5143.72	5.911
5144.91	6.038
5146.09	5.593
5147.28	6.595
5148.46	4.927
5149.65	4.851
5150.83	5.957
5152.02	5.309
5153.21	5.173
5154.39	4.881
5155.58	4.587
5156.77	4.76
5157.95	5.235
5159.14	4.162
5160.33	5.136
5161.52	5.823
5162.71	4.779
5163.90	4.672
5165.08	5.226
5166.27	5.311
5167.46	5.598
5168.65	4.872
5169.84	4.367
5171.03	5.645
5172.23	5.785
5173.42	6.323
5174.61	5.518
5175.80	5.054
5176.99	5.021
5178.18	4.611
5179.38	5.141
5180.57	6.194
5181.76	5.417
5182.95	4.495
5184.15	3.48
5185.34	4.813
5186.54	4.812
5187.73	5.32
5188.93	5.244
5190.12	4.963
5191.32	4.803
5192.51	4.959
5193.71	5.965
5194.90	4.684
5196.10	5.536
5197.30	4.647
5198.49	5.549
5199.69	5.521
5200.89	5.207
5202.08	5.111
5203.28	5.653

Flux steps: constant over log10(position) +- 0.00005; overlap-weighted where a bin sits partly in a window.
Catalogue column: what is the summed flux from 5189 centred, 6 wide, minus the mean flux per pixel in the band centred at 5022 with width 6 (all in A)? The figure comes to 19.9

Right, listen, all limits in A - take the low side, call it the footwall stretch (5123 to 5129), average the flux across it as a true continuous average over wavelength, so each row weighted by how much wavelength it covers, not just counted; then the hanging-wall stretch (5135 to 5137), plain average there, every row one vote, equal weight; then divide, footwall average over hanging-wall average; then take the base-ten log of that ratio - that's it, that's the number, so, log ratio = 0.065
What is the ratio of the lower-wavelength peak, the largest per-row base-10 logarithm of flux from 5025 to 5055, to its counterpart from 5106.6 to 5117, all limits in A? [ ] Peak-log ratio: 0.96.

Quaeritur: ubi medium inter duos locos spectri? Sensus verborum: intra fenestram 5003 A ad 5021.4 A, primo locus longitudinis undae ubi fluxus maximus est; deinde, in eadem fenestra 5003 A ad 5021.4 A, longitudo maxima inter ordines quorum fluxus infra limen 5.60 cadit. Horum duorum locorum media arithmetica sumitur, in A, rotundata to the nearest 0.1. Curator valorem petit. 5012.8 A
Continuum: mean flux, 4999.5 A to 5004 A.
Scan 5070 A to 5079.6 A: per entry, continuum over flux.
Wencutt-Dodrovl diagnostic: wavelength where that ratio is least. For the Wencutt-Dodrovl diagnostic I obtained 5071.98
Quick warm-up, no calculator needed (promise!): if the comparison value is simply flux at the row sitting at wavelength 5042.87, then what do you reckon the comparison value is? 5.109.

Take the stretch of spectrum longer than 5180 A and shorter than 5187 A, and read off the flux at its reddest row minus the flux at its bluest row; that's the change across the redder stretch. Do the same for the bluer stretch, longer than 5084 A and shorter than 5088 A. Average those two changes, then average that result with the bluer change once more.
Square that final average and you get 1.3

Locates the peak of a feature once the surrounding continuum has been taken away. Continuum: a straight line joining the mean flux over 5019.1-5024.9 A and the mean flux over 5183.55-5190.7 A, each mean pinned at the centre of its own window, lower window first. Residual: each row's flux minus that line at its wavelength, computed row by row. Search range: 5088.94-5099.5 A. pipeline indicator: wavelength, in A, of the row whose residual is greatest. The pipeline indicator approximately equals 5096.56 A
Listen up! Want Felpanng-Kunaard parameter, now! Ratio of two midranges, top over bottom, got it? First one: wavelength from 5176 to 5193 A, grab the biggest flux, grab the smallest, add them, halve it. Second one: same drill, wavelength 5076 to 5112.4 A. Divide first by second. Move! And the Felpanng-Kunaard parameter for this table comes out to 0.89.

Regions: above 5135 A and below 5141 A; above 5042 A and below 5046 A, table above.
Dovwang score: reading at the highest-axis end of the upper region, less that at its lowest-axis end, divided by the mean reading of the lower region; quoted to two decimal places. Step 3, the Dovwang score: 0.16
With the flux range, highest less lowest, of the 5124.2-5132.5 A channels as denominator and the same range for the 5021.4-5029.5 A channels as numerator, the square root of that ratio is 1.31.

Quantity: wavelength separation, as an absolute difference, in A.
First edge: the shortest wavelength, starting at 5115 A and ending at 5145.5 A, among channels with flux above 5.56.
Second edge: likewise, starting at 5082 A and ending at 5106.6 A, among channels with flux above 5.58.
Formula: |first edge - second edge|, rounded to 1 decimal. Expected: 25.8 A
